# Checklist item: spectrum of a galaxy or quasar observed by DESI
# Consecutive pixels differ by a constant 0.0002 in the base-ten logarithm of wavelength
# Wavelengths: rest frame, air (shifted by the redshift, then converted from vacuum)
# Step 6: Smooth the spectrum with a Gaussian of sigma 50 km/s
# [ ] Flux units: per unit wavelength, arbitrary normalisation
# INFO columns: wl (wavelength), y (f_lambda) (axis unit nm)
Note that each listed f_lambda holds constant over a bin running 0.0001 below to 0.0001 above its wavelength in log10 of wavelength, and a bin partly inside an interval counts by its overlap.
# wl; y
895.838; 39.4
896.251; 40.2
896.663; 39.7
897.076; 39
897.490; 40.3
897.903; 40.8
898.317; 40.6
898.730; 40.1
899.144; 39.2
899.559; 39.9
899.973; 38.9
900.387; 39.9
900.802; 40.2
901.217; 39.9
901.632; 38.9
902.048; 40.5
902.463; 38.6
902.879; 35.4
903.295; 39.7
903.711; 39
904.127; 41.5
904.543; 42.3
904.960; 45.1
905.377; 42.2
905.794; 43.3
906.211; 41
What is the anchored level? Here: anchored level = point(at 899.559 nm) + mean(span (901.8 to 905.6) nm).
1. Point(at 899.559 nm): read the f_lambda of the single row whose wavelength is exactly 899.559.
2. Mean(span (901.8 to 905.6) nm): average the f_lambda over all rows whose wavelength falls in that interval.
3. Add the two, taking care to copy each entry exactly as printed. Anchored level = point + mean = 80.4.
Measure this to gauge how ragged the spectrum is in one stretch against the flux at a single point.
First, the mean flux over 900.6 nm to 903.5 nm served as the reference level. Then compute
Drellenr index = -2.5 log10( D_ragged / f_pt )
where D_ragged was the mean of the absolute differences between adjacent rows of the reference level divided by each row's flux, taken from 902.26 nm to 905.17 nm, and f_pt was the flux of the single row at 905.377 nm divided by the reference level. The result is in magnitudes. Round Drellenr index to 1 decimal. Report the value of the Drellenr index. 3.1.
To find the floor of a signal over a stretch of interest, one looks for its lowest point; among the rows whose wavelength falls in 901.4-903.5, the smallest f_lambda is 35.4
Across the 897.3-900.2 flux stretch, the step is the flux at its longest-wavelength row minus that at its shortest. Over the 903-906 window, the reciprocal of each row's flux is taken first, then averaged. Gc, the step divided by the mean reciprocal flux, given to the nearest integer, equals -58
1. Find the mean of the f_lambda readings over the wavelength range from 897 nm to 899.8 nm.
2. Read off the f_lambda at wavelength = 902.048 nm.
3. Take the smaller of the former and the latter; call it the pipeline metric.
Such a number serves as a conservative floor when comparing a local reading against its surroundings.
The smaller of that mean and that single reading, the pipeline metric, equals 40.0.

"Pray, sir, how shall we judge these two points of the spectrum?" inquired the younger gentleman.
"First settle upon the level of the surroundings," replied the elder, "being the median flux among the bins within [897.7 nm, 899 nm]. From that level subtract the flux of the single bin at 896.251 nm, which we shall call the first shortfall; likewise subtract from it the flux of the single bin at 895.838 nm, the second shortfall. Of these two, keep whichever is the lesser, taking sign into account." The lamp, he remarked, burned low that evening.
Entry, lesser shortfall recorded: 0.4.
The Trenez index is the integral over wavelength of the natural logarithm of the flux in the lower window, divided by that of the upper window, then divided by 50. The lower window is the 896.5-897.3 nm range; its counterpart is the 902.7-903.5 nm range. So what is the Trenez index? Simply 0.020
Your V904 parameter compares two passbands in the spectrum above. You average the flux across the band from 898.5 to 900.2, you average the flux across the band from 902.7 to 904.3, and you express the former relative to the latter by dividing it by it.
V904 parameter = 1.02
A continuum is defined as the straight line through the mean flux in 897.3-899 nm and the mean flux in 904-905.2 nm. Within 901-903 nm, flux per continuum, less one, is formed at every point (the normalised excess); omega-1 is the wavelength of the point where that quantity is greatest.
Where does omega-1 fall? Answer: 902.048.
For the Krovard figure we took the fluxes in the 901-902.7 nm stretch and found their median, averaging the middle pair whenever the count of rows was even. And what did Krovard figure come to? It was 39.4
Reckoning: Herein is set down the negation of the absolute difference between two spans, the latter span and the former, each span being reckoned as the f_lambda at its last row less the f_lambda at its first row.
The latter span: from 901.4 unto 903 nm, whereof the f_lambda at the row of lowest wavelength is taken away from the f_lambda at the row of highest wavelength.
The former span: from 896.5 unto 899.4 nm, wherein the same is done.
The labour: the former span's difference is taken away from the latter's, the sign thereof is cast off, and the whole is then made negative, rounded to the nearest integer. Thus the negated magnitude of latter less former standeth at -3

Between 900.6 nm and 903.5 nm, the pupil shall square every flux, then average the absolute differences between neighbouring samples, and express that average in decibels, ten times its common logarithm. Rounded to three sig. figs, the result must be 21.9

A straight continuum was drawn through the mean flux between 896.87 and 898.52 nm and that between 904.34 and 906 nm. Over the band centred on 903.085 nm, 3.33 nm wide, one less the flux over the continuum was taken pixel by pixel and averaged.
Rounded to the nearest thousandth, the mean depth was 0.068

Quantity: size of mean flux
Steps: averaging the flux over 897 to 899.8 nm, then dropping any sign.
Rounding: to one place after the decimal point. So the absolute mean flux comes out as 40.0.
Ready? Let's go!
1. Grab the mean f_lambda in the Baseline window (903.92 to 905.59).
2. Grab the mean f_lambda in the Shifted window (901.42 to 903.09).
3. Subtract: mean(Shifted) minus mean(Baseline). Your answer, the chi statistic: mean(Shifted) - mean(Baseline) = -4.4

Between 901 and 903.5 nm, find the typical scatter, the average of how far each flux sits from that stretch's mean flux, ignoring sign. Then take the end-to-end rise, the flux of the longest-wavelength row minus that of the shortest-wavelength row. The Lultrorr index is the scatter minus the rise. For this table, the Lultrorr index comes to 1.4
